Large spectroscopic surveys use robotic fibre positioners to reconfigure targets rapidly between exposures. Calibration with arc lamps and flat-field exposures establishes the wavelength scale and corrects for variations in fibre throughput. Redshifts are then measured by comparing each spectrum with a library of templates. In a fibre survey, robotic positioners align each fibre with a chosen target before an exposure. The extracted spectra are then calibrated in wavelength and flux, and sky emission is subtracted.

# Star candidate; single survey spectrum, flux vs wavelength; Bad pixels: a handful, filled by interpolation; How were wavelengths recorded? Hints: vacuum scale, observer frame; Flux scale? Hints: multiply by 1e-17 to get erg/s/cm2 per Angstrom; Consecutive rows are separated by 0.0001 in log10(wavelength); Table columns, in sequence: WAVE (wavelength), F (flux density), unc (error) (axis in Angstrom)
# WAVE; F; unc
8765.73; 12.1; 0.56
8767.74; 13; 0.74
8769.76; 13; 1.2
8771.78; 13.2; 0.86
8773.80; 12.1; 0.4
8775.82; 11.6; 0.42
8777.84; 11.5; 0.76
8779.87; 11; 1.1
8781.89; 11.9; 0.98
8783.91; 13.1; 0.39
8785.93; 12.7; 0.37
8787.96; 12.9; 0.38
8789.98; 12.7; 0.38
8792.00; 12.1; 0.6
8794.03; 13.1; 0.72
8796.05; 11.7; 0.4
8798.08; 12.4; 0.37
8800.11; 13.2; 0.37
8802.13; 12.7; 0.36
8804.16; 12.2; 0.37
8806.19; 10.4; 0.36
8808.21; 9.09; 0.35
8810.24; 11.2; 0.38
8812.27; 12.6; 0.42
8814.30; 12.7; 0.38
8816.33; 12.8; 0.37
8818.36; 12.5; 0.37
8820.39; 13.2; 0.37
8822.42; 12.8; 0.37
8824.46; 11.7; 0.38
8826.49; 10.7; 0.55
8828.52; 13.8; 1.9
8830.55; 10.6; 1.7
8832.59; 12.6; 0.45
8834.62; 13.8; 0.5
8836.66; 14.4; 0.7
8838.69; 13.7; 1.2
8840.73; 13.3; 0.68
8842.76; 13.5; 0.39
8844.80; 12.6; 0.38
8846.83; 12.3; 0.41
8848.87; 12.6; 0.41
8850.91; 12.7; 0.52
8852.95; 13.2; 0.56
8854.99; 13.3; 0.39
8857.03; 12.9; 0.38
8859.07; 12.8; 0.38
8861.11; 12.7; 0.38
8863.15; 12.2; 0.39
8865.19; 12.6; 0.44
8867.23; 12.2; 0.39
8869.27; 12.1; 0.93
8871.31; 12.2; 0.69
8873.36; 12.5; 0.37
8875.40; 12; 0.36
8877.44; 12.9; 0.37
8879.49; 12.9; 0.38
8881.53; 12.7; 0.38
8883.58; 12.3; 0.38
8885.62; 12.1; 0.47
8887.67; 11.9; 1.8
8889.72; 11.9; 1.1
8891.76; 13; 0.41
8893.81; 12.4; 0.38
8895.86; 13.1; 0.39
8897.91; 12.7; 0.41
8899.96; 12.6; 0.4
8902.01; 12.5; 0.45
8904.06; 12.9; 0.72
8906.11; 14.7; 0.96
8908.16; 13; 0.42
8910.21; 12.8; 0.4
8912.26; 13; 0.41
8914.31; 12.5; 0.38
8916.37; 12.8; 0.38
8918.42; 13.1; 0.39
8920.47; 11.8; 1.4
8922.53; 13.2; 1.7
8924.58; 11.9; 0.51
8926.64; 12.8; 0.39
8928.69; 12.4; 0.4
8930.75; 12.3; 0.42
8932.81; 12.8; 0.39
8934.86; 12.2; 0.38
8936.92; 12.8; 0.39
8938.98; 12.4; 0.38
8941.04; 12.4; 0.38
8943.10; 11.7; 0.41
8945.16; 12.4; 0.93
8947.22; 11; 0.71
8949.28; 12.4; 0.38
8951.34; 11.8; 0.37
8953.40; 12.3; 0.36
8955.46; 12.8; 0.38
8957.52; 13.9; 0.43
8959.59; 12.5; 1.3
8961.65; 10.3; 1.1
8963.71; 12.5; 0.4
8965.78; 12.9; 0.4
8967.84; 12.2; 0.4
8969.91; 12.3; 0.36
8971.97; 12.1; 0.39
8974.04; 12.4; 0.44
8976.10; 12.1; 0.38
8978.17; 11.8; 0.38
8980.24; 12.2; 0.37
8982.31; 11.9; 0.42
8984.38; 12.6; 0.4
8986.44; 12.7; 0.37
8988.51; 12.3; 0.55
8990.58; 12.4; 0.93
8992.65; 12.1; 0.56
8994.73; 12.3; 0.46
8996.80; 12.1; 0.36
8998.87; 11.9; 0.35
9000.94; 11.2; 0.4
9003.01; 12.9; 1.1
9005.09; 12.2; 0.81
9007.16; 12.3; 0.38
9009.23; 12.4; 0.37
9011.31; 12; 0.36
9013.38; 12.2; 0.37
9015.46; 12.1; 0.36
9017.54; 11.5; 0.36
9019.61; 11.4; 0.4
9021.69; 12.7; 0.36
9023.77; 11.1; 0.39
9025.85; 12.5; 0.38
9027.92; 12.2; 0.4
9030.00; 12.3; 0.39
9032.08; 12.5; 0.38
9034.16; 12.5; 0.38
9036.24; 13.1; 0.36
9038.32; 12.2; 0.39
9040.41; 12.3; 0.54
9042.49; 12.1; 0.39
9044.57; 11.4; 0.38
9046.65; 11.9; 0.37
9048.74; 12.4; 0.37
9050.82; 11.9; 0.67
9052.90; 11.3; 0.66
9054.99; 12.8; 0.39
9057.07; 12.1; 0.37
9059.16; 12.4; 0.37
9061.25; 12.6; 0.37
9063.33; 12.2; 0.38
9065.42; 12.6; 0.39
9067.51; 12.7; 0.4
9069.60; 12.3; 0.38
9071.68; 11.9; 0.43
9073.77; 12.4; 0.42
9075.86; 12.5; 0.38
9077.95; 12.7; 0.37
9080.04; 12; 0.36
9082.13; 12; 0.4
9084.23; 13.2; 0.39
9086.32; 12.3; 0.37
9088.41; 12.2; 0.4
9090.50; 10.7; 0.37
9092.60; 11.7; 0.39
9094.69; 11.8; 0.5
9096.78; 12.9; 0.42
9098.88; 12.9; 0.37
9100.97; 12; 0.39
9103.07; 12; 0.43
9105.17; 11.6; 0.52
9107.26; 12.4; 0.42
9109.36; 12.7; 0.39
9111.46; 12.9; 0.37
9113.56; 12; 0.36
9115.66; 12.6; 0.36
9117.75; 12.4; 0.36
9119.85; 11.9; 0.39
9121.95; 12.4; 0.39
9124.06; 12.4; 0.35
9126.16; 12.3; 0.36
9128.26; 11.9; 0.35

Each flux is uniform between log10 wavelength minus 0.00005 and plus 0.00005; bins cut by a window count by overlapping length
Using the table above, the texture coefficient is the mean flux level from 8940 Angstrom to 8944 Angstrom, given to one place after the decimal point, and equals 12.1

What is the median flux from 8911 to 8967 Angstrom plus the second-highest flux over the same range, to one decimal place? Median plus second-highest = 25.6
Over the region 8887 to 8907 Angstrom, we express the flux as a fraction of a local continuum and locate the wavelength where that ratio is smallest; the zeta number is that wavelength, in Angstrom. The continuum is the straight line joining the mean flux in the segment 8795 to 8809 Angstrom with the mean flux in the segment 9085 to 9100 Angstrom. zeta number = 8889.72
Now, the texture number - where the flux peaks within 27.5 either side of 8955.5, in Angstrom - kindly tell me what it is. 8957.52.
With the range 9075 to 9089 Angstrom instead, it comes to 9084.23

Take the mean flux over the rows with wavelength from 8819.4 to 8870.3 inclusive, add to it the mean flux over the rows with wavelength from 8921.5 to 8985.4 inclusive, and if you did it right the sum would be 25.0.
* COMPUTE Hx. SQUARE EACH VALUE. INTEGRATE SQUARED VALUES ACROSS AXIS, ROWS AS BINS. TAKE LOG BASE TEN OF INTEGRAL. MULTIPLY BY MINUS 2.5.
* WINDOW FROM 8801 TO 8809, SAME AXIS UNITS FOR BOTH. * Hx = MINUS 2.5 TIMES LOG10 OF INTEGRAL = -7.52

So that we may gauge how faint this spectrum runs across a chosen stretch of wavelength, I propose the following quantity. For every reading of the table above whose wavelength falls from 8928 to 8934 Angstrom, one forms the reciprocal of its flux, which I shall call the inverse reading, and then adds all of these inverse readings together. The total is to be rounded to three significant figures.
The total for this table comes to 0.240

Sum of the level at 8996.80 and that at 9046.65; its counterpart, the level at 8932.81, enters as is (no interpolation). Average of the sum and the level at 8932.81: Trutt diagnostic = 18.4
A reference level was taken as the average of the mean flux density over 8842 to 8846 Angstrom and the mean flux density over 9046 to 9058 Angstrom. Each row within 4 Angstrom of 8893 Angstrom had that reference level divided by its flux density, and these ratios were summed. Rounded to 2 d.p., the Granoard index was 3.99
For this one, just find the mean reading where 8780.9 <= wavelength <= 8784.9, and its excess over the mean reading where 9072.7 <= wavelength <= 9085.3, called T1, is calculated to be 0.0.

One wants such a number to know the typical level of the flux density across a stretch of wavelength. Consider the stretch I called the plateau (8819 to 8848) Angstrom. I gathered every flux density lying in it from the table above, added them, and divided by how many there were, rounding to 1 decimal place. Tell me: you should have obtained 12.8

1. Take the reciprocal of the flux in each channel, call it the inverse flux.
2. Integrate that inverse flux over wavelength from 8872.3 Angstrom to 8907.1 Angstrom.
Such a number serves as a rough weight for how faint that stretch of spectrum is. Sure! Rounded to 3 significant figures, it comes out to 2.76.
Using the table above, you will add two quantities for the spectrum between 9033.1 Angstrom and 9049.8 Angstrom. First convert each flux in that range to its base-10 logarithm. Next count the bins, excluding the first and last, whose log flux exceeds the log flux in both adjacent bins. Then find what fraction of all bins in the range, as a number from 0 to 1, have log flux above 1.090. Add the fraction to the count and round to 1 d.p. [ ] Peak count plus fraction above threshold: 2.4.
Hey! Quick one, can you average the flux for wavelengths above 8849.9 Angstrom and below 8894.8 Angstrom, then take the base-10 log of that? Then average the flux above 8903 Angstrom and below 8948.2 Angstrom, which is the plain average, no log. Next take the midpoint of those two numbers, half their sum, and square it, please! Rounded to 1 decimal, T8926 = 46.8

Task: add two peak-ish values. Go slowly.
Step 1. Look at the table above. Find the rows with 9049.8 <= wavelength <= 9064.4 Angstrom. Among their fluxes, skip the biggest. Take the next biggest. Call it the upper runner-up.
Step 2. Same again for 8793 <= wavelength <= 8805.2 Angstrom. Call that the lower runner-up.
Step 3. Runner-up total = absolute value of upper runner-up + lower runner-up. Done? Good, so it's 25.7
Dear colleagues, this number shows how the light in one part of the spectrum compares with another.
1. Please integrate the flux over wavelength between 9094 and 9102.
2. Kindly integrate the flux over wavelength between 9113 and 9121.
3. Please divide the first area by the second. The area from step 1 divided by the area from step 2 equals 1.01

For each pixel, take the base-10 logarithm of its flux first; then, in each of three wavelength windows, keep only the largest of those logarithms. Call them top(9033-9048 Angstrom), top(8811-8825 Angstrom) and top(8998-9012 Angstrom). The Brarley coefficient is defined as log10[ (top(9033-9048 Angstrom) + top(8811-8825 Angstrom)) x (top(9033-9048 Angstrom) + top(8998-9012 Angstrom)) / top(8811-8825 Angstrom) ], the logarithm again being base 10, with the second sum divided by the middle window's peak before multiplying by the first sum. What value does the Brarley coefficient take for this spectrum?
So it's 0.648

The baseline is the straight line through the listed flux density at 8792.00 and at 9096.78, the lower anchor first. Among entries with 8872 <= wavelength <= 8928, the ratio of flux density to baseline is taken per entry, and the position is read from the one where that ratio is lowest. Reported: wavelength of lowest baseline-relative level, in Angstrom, 8920.47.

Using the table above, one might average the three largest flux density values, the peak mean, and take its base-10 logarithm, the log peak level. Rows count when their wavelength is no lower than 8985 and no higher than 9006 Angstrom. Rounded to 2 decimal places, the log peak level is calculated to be 1.10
